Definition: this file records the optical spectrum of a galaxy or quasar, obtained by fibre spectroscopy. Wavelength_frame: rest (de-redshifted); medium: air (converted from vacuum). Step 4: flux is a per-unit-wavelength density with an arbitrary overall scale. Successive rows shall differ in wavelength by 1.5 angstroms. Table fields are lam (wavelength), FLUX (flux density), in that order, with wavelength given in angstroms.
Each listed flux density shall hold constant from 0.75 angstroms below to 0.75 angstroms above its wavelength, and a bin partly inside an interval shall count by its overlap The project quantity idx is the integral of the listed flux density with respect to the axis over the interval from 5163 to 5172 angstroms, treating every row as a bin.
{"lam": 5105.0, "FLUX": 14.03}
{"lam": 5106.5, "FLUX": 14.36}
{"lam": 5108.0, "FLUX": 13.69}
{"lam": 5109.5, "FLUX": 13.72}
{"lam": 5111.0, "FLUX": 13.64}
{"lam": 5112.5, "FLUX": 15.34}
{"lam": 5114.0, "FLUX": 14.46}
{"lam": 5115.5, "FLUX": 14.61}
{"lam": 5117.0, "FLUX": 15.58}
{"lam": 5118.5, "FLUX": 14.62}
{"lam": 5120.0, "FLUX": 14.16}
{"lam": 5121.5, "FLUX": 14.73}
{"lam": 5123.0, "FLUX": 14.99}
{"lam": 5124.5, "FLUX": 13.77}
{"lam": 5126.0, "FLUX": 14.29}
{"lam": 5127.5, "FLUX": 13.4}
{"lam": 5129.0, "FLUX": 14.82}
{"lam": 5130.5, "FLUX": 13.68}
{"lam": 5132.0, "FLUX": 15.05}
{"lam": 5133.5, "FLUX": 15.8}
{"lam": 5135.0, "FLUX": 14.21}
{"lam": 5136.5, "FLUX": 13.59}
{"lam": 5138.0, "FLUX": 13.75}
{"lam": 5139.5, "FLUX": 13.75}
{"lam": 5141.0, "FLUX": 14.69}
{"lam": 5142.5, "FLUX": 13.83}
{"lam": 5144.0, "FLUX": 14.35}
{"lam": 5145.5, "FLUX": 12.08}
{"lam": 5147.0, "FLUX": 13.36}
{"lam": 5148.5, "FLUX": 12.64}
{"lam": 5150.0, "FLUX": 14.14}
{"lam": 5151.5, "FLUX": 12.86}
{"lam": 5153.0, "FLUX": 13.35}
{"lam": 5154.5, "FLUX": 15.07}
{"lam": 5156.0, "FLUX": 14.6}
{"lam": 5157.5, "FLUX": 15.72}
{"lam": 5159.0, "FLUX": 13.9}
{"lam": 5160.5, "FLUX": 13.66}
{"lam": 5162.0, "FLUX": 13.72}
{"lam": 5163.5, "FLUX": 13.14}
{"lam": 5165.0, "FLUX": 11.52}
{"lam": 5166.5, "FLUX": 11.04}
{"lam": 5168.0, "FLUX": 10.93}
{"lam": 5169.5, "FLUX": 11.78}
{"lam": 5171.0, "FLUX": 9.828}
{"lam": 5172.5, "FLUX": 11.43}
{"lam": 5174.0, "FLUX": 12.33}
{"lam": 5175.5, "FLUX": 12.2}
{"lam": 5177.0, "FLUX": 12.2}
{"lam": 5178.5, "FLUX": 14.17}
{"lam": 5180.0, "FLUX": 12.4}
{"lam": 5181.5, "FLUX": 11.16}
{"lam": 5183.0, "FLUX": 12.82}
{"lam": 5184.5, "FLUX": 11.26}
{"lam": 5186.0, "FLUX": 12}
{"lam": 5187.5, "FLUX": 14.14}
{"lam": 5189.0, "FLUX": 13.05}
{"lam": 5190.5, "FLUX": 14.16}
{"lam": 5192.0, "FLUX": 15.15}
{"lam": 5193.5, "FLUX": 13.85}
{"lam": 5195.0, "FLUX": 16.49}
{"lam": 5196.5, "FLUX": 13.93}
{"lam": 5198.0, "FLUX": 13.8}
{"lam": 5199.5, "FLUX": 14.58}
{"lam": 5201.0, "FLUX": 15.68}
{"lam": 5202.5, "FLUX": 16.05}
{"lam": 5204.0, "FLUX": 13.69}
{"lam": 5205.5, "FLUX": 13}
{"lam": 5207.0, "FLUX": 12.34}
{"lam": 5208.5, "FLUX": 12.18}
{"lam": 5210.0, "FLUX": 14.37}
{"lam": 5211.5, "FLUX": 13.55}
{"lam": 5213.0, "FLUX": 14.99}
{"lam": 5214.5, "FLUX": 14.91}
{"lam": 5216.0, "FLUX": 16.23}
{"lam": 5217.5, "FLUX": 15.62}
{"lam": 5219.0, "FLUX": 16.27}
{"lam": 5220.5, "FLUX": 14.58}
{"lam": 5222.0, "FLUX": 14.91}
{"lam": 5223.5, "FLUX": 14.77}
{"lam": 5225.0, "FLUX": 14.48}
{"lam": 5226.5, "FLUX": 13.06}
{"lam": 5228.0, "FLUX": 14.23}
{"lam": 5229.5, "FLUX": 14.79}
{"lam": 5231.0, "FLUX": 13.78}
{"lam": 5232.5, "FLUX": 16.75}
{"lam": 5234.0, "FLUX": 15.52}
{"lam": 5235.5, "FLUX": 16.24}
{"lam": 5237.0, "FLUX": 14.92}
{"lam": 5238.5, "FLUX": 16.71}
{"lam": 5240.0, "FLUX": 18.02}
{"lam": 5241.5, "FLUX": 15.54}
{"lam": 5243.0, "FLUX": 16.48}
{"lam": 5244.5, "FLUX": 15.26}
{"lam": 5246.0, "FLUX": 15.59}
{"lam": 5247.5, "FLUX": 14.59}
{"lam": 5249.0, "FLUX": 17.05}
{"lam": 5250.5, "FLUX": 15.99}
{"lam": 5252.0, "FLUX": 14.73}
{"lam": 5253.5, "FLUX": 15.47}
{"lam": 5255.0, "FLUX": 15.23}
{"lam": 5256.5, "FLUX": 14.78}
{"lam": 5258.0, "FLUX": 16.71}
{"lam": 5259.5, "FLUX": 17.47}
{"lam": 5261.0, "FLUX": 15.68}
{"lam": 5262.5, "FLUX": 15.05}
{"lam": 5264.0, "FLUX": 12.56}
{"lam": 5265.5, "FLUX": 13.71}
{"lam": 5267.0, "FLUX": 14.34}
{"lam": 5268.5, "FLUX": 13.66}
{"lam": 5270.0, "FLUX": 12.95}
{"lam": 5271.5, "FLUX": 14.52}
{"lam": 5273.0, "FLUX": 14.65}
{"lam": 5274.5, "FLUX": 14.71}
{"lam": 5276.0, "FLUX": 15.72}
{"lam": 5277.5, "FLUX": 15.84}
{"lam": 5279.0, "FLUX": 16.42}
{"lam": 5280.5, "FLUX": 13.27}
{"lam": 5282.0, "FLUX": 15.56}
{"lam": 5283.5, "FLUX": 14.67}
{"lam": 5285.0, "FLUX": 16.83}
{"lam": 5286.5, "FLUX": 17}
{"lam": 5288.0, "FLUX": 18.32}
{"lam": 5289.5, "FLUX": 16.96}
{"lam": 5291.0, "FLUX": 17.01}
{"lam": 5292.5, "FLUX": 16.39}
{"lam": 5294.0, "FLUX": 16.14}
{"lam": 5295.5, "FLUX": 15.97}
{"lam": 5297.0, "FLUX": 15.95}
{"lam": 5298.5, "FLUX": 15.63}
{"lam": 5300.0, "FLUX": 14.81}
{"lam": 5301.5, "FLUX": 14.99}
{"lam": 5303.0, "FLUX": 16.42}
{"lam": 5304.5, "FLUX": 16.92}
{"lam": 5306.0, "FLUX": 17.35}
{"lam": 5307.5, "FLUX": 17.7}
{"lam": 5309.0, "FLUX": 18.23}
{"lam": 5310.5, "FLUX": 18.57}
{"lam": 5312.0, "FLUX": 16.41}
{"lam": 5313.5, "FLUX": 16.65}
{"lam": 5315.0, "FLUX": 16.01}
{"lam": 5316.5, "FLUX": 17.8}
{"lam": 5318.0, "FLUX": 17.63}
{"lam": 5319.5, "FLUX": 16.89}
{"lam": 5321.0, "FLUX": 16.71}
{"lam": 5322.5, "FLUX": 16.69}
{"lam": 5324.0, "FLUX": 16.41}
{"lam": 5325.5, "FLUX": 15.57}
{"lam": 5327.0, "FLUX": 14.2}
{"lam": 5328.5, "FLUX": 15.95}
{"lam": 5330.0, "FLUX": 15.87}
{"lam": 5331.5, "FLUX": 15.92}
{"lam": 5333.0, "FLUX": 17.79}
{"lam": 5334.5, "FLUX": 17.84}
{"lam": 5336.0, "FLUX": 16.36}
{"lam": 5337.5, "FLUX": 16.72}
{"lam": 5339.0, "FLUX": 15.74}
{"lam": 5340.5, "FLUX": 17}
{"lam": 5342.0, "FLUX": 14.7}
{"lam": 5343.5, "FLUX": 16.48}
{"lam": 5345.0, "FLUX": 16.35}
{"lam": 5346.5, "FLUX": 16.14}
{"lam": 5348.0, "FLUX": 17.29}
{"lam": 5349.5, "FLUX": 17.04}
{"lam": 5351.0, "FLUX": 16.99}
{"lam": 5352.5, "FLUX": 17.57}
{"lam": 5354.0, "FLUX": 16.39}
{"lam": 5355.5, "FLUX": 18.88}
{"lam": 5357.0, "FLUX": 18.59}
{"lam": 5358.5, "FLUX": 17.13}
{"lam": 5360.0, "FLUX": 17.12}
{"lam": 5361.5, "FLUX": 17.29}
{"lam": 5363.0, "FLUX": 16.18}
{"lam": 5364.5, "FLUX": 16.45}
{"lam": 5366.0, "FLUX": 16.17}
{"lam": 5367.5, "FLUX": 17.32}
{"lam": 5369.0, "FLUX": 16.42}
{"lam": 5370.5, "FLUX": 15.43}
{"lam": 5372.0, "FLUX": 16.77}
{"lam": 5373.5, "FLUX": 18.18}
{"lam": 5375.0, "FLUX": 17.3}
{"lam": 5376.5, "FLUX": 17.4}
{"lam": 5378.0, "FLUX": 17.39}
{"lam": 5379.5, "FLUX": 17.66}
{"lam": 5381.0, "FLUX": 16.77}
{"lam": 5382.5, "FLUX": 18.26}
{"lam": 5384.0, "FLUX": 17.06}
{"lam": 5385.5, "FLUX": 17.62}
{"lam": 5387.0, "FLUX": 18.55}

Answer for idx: 102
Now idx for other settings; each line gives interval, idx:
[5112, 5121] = 133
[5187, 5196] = 130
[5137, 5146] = 124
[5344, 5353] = 152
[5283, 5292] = 152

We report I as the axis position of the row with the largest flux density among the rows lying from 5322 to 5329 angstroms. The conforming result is 5322.5 angstroms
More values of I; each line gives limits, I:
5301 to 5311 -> 5310.5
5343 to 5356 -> 5355.5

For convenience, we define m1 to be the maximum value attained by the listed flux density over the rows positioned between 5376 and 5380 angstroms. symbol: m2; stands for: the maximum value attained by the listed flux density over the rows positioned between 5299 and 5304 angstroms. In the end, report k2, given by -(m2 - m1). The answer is 1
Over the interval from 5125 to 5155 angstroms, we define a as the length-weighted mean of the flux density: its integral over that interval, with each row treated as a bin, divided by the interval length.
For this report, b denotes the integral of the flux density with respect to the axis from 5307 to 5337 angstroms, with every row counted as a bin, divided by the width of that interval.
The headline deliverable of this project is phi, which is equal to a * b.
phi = 233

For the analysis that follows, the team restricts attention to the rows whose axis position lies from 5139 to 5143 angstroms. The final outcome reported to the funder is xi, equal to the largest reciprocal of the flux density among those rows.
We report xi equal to 0.073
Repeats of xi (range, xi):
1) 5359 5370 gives 0.062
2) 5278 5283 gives 0.075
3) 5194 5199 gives 0.072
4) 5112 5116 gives 0.069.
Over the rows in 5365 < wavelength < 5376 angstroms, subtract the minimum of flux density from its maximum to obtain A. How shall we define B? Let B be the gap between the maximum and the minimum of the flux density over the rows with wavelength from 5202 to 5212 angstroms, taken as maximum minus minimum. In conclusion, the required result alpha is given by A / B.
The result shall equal 0.7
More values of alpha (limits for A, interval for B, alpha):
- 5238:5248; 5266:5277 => 1.2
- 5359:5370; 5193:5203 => 0.4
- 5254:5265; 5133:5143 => 2.2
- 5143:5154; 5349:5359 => 0.9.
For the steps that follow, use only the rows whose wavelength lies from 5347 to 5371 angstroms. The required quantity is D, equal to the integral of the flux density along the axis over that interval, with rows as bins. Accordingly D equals 409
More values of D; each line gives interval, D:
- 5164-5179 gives 176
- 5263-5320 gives 907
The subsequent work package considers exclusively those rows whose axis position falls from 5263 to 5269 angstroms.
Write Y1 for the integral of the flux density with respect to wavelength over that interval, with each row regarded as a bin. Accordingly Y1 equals 82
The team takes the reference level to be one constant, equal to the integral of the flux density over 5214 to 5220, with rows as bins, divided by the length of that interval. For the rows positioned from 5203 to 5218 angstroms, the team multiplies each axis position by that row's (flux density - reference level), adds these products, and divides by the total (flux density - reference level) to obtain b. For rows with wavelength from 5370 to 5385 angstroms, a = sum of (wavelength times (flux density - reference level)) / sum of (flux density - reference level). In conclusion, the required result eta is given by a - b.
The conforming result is 170.2 angstroms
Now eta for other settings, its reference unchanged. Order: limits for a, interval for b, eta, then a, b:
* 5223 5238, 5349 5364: -128.5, 5227.5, 5356.0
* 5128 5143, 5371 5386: -242.3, 5136.5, 5378.9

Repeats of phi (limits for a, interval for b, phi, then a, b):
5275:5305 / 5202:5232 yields 231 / 16.0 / 14.4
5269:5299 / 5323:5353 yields 257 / 15.7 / 16.4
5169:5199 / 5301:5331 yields 215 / 12.9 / 16.7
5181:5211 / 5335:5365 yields 231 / 13.7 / 16.8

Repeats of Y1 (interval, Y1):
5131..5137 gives 88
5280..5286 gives 91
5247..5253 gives 94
